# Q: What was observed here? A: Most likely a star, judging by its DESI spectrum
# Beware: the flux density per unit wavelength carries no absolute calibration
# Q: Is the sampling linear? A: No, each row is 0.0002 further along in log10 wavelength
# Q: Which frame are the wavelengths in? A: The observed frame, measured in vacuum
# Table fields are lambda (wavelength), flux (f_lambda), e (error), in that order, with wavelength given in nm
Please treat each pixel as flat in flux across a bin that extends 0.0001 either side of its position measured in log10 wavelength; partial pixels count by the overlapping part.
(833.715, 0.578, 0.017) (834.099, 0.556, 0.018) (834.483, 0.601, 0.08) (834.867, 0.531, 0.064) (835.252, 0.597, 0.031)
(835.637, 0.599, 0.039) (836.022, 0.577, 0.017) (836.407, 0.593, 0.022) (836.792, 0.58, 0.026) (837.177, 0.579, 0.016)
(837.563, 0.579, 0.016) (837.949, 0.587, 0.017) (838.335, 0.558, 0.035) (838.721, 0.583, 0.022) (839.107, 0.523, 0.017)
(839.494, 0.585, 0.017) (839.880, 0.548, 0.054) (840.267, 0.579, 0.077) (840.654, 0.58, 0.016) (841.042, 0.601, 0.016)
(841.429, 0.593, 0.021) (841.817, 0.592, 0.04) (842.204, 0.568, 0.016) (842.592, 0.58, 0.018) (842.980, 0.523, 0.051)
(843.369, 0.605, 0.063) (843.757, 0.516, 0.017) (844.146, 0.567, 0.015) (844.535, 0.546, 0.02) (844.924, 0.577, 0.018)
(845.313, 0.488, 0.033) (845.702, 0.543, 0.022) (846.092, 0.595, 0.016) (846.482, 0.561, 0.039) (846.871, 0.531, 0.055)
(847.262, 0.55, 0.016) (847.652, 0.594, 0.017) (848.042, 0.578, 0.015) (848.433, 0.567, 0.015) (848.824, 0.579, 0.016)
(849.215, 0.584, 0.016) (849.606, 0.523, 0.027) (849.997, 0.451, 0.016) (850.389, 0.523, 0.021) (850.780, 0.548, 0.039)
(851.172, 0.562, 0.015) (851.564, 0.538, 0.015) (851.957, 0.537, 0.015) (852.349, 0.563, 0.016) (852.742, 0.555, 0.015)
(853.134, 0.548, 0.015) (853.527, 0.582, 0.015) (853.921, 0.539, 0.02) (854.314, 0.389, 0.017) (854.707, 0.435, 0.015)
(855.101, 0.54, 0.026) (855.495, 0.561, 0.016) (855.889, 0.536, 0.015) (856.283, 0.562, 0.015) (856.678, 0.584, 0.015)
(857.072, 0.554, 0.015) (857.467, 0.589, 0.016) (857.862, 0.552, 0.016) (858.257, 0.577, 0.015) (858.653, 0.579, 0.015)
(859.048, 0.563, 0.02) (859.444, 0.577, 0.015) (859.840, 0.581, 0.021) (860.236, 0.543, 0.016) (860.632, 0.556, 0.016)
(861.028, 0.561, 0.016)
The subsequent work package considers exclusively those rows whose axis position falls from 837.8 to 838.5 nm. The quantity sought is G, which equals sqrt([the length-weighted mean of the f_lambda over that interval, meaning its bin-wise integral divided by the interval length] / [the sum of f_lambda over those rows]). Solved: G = 0.707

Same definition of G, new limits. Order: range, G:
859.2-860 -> 0.706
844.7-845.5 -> 0.708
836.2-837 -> 0.707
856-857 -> 0.704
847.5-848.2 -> 0.707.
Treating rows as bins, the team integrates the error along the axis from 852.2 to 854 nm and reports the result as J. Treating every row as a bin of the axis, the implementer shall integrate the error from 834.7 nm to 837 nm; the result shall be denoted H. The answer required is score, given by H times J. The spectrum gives 0.0022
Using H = 0.075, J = 0.029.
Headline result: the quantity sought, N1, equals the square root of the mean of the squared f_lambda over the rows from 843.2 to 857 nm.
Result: 0.546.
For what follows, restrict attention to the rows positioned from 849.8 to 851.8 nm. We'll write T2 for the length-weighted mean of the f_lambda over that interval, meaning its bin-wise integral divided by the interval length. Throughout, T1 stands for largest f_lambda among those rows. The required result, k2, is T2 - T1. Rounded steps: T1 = 0.562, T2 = 0.525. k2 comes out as -0.037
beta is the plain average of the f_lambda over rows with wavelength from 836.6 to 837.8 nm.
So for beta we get 0.579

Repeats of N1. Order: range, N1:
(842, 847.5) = 0.554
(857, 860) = 0.572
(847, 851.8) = 0.551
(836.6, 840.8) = 0.571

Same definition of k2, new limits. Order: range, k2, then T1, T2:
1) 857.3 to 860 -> -0.015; 0.589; 0.574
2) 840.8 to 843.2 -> -0.025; 0.601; 0.576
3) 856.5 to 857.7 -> -0.014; 0.589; 0.575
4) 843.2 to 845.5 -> -0.056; 0.605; 0.549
